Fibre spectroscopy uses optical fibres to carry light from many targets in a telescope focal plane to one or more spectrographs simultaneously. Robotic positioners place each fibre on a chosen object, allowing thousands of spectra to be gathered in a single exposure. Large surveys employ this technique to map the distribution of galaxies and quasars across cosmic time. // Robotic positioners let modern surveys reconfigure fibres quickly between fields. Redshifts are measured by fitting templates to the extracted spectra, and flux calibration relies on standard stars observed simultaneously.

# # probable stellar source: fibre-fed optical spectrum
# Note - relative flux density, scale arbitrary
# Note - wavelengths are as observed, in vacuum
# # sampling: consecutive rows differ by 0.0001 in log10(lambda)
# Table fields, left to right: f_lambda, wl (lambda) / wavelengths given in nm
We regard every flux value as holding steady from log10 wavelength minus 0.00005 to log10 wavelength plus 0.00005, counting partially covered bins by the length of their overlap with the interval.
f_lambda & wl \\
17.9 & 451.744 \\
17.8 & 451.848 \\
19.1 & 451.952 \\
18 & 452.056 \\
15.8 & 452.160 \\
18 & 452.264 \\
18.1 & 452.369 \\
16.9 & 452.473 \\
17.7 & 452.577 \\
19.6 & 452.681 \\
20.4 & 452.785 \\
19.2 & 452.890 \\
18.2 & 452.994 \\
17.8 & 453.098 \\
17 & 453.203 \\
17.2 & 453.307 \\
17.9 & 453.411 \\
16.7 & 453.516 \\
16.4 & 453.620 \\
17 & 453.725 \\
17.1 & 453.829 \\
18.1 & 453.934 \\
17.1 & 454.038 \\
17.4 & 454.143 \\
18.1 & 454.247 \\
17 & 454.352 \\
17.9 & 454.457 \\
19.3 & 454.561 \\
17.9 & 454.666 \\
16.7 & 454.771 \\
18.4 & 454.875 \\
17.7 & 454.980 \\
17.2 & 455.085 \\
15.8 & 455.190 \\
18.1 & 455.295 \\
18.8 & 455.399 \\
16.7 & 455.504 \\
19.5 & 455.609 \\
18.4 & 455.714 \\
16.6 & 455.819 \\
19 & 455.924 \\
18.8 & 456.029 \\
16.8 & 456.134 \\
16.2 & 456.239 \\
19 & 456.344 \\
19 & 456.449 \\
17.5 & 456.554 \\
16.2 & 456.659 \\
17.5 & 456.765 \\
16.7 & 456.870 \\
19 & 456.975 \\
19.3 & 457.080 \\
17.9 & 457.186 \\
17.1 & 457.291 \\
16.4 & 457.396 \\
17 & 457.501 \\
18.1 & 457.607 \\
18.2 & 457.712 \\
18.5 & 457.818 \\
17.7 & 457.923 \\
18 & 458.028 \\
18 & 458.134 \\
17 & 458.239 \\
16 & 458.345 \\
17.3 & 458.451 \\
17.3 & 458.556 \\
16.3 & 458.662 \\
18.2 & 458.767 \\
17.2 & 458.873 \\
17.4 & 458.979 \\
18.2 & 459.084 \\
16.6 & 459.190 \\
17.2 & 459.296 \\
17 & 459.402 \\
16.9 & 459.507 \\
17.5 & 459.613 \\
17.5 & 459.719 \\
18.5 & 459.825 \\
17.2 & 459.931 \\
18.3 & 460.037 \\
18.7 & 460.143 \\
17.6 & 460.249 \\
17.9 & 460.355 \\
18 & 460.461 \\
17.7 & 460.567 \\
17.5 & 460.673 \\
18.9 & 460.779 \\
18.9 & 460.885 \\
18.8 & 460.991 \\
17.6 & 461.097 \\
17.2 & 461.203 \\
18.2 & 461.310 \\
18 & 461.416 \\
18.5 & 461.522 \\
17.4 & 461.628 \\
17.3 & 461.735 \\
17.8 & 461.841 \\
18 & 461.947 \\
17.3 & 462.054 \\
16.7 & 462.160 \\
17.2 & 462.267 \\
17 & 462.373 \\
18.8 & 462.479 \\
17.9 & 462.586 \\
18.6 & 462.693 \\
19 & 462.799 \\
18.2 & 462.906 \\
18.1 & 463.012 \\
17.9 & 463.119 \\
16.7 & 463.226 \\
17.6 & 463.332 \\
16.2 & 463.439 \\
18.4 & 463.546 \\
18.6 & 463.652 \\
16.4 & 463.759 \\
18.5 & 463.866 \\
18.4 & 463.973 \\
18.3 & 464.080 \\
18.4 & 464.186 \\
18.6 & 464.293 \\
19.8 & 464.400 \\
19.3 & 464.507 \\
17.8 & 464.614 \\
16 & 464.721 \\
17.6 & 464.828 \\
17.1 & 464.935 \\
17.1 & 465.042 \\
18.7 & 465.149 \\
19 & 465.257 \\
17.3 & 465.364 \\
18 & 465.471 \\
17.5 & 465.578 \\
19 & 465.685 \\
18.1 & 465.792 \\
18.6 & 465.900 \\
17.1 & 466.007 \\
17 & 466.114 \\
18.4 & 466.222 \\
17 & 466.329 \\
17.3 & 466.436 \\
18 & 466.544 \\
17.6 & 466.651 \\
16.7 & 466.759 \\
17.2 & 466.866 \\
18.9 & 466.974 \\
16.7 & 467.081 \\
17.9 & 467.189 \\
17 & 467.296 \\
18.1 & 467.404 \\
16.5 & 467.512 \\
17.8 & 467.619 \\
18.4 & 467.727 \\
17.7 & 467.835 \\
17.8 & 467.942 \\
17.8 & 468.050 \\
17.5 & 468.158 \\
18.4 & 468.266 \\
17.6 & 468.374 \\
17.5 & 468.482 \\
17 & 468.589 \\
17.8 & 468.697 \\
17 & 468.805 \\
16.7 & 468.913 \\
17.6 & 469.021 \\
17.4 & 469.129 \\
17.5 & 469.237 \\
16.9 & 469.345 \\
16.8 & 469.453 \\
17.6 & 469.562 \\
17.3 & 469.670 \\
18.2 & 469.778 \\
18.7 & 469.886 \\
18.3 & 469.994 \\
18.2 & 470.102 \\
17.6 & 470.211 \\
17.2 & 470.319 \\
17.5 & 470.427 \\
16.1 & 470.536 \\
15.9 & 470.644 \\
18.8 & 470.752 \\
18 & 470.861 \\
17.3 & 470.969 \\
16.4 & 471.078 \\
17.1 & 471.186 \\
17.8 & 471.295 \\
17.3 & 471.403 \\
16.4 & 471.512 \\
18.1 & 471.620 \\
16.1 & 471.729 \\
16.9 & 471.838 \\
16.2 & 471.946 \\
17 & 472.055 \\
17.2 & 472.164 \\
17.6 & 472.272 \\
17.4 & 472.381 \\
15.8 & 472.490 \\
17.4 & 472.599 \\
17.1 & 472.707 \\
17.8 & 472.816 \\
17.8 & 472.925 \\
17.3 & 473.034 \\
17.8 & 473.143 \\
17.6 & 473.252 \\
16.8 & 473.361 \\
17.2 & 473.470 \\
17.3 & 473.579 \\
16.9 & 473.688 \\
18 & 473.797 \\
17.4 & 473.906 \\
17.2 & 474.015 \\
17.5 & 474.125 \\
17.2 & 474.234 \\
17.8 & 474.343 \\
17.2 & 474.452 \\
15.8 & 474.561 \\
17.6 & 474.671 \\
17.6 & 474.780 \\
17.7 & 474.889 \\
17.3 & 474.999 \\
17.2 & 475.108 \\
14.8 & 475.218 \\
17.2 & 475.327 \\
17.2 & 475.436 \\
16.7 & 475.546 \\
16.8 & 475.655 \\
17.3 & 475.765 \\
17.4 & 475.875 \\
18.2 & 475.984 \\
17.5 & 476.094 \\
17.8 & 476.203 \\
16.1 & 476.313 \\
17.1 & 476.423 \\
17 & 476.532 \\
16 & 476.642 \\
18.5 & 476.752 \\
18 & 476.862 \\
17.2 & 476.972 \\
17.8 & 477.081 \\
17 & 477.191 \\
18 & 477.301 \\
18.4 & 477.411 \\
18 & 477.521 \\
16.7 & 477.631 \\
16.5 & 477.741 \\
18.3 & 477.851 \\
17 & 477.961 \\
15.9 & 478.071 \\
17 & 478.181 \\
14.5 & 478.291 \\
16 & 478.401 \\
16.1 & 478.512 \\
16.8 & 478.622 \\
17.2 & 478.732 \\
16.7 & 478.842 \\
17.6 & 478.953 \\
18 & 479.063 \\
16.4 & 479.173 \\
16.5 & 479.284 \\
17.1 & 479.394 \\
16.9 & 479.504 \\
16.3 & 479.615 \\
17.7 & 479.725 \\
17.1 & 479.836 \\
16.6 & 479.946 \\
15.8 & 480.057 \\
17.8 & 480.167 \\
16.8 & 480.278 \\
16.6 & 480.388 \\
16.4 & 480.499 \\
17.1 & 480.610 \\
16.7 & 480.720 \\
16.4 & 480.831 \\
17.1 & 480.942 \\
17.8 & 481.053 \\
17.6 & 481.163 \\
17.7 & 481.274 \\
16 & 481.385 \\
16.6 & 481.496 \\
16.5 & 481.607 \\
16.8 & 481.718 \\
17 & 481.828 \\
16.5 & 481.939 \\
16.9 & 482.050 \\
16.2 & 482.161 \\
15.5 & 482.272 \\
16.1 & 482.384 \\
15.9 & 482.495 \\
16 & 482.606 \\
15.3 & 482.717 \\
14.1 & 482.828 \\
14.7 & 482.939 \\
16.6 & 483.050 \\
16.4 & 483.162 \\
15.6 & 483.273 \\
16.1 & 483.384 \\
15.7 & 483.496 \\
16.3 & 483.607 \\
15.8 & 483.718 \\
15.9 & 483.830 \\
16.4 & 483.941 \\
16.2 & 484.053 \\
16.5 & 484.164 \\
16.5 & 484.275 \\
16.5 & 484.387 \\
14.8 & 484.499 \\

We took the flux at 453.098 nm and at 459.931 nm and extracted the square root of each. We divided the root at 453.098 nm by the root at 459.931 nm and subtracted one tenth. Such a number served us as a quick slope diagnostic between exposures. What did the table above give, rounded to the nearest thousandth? 0.917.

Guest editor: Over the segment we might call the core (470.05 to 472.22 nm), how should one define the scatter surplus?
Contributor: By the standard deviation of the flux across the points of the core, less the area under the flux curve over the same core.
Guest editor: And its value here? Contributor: -36.4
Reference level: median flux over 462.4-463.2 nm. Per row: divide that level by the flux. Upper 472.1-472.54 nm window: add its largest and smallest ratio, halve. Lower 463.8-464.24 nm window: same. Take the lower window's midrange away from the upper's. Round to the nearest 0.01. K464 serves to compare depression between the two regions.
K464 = 0.10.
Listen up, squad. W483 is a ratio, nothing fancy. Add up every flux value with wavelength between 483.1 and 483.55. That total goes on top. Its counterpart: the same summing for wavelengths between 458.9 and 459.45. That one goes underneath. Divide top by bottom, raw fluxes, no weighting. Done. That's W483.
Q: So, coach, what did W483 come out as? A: 0.7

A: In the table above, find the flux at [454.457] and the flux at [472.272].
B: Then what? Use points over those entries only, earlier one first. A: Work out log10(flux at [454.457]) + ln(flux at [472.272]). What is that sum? 4.121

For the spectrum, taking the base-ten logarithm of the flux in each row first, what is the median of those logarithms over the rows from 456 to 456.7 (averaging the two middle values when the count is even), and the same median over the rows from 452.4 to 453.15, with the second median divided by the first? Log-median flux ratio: 1.01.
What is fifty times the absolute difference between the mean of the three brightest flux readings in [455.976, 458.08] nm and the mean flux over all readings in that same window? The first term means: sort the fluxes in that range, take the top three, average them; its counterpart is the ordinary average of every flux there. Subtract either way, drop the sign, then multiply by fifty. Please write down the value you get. 68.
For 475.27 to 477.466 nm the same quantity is 50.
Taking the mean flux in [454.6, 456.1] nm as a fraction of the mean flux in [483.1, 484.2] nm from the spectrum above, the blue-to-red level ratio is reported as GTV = 1.11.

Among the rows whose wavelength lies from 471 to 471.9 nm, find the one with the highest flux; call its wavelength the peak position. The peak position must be 471.620 nm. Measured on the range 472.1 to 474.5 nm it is 473.797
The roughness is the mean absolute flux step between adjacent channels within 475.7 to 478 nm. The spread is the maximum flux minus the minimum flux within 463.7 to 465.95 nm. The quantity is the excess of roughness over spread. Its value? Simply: -2.9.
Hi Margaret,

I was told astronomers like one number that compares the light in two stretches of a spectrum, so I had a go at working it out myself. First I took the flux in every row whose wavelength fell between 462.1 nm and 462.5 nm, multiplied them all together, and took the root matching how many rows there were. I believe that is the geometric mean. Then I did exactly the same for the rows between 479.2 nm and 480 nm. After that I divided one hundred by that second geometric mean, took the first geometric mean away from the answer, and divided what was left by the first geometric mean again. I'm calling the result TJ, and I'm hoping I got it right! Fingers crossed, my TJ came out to -0.660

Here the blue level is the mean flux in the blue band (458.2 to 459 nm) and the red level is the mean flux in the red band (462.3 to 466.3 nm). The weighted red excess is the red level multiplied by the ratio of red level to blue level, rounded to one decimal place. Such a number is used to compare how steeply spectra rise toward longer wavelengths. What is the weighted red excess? 18.9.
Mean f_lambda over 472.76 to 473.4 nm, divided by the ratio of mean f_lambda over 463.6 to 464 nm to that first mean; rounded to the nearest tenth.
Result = 17.1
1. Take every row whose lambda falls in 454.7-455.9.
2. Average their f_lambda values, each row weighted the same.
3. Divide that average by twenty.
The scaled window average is 0.88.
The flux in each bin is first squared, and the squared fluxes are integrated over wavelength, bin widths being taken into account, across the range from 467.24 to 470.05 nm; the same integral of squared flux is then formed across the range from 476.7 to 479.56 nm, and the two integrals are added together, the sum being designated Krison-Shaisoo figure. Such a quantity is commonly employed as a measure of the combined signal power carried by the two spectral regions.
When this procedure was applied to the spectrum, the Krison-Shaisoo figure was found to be 1705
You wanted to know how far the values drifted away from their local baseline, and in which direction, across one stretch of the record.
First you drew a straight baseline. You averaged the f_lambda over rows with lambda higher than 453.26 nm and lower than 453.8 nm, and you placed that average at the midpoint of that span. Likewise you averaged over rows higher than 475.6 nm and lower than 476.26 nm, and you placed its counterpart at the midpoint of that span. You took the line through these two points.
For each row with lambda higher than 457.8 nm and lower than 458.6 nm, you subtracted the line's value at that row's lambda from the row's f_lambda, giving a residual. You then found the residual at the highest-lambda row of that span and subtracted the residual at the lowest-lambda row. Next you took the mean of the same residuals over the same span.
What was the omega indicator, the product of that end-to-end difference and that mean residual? -0.4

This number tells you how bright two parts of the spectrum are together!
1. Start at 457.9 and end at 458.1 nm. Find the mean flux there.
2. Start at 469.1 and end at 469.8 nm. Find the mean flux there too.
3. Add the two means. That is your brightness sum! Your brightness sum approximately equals 35.2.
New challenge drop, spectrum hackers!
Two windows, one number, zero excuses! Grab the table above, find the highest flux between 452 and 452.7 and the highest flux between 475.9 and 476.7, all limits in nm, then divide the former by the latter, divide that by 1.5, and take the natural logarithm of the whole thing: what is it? -0.331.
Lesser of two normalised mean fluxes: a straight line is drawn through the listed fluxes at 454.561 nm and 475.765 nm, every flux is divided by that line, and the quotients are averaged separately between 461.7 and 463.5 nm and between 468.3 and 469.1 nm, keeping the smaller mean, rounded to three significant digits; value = 0.953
